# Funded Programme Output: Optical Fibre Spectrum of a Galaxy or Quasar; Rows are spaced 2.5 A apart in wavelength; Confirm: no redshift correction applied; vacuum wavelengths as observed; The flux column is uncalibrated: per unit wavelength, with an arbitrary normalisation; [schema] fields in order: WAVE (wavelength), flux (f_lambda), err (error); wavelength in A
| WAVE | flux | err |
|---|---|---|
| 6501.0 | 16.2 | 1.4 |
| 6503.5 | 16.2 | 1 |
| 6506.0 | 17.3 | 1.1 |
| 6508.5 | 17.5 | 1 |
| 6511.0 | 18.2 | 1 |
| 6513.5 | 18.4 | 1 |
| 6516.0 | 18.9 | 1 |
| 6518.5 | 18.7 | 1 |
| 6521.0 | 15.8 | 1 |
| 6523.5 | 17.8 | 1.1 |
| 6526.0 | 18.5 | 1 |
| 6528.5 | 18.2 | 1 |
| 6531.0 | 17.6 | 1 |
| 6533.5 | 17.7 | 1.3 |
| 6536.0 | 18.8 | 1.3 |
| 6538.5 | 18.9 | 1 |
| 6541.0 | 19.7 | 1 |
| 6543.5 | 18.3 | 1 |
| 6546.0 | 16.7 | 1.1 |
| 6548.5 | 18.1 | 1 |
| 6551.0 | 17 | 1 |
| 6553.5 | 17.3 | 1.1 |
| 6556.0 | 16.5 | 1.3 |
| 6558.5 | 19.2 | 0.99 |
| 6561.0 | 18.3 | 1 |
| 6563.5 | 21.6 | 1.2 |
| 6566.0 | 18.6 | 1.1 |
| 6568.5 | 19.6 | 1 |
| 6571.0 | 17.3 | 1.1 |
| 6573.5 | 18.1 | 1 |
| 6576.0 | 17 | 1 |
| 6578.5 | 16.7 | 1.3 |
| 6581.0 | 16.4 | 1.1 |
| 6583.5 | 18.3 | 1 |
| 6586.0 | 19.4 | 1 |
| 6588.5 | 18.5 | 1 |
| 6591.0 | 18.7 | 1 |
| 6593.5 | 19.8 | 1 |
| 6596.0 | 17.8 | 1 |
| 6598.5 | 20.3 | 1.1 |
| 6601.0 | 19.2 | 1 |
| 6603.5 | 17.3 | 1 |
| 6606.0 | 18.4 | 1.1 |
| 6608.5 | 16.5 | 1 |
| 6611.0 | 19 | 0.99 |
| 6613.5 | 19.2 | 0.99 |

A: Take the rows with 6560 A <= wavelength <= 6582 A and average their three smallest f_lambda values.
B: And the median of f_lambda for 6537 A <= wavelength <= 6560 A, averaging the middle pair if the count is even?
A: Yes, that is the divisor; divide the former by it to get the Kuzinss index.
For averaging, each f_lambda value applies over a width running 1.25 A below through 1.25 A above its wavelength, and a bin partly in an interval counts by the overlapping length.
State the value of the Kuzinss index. 0.923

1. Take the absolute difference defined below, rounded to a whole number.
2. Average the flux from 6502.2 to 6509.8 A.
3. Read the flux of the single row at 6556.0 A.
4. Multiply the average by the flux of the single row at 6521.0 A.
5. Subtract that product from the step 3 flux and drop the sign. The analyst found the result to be 252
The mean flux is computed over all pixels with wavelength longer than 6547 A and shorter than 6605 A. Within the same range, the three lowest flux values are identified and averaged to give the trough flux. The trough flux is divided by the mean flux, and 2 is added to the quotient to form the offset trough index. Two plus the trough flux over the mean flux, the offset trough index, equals 2.90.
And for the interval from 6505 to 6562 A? 2.91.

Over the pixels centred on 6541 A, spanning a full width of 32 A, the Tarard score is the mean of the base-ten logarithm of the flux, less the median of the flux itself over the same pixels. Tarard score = -16.85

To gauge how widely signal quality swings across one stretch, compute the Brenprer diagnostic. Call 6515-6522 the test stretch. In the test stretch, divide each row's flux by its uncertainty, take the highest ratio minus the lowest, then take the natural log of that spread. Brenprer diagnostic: 1.1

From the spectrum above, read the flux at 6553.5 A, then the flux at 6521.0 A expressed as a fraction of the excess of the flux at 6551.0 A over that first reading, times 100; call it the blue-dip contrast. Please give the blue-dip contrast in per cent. -5267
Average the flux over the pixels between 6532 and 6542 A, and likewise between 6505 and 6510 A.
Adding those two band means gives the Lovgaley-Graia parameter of 36.2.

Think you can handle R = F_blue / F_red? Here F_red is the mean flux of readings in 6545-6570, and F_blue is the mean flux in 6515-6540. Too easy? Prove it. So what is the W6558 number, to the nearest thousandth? 0.989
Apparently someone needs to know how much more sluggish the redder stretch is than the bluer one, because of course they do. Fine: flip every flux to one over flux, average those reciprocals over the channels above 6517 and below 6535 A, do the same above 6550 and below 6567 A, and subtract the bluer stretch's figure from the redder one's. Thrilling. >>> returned -0.0016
